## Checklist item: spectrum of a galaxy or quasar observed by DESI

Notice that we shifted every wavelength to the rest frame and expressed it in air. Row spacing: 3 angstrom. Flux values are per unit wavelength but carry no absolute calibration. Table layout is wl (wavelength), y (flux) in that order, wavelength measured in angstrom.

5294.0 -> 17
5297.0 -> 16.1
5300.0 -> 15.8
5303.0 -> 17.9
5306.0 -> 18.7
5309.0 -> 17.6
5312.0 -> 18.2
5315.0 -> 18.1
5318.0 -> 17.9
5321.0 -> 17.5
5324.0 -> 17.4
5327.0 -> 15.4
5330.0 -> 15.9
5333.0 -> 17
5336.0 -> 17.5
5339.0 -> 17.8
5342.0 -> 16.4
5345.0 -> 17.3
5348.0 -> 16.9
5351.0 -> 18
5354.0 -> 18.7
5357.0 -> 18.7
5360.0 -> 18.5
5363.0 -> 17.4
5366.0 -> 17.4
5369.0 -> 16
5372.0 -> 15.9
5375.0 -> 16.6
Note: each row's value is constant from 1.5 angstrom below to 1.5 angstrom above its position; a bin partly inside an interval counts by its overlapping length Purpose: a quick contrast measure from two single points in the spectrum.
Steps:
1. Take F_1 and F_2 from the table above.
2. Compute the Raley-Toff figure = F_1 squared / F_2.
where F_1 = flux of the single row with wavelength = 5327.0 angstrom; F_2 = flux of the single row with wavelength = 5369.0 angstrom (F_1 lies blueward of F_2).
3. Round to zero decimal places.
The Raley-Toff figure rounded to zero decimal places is 15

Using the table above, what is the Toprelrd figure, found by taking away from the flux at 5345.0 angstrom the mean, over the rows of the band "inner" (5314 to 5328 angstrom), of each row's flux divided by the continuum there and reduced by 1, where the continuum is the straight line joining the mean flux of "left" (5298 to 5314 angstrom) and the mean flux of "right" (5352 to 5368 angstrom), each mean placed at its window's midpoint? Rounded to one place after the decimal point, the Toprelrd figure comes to 17.3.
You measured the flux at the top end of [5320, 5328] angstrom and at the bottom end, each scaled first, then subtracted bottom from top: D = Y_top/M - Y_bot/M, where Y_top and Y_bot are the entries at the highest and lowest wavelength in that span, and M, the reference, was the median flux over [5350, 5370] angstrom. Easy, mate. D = -0.12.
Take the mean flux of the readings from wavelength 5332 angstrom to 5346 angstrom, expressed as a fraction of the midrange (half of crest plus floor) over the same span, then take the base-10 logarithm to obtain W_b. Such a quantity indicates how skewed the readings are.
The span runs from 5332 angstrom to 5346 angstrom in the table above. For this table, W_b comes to 0.003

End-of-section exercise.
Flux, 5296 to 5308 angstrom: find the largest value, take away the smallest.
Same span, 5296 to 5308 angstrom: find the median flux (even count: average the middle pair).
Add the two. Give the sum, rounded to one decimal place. 19.9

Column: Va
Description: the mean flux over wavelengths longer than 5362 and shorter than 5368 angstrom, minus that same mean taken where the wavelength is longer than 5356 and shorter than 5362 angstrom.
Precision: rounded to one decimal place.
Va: -1.2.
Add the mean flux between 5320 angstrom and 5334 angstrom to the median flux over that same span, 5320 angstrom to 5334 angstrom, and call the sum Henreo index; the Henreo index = 33.6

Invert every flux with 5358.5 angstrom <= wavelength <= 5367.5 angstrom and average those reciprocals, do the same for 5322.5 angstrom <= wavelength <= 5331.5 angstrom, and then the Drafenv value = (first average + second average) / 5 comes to 0.0236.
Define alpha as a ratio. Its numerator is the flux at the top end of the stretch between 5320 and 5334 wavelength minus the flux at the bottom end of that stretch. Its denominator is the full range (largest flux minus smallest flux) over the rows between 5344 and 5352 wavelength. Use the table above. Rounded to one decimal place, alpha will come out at -0.5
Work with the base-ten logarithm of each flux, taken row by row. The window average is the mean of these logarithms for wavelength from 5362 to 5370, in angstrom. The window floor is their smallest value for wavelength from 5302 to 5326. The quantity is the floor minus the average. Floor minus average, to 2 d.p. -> 0.01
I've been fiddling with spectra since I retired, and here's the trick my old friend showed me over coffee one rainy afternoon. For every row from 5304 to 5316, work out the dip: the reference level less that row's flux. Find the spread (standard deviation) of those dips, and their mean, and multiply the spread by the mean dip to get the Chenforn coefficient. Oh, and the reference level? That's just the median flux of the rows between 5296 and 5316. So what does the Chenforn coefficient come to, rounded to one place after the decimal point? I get -0.1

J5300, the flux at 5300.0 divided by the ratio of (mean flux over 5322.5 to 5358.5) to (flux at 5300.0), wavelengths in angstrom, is 14.5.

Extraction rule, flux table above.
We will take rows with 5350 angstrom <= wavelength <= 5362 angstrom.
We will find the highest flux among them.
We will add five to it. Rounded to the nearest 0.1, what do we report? 23.7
